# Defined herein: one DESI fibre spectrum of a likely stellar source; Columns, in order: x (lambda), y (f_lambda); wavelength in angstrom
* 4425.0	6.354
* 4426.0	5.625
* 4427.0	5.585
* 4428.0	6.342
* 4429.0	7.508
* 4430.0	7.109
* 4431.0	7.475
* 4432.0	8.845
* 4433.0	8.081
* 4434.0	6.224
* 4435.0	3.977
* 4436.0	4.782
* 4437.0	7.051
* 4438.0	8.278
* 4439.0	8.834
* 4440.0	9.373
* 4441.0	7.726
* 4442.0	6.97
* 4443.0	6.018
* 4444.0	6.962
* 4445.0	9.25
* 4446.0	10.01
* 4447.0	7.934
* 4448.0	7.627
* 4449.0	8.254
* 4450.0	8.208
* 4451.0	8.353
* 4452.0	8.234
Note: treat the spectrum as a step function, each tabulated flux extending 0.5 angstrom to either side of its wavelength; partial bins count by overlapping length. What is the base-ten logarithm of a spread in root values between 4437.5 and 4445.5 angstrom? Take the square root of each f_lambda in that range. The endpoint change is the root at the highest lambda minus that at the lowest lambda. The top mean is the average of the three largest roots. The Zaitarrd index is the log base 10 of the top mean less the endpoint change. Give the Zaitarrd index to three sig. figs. 0.456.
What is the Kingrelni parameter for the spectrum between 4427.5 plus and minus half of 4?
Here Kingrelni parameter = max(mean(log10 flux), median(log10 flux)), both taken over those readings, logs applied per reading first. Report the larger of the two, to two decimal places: 0.79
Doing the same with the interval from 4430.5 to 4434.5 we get 0.89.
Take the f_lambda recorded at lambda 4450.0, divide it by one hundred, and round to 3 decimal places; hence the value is 0.082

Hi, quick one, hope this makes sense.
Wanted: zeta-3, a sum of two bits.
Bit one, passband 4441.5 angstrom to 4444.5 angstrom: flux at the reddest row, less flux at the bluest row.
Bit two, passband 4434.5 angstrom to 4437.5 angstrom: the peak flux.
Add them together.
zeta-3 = 7.0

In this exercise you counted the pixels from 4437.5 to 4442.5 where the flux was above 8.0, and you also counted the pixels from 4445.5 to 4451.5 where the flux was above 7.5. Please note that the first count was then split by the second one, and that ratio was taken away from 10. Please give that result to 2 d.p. 9.50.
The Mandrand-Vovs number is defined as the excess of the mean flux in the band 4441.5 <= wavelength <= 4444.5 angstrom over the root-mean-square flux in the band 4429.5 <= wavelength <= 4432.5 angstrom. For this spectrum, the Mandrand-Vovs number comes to -1.2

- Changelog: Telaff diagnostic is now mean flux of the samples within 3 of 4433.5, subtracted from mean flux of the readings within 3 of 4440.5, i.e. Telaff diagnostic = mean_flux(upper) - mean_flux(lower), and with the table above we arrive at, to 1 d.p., 1.3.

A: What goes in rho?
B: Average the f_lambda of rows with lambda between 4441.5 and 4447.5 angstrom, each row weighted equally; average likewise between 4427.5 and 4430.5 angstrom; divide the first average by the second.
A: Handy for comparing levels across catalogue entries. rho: 1.12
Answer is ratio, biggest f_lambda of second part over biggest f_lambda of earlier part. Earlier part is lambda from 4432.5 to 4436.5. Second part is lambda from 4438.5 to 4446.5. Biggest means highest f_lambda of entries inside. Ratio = 1.24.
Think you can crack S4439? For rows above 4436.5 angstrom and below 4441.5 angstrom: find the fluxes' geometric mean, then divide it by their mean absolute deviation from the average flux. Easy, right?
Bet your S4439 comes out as 12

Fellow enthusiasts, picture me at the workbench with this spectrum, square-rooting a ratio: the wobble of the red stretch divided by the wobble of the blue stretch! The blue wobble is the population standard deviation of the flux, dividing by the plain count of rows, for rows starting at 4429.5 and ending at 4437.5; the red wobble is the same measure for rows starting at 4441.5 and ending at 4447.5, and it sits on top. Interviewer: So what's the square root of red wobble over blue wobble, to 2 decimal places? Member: 0.95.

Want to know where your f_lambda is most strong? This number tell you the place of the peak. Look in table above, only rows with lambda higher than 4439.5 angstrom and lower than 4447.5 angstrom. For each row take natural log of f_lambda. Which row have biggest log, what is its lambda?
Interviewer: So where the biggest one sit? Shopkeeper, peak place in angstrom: 4446.0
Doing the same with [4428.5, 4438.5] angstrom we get 4432.0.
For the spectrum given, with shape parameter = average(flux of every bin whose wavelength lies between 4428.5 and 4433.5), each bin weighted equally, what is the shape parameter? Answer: 7.80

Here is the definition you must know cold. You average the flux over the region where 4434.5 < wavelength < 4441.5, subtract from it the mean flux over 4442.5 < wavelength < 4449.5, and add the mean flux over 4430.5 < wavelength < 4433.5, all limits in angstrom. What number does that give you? 7.3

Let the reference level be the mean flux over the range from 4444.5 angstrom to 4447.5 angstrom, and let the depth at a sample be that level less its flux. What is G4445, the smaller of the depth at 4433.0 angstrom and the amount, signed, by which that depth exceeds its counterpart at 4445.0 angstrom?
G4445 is 1.0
